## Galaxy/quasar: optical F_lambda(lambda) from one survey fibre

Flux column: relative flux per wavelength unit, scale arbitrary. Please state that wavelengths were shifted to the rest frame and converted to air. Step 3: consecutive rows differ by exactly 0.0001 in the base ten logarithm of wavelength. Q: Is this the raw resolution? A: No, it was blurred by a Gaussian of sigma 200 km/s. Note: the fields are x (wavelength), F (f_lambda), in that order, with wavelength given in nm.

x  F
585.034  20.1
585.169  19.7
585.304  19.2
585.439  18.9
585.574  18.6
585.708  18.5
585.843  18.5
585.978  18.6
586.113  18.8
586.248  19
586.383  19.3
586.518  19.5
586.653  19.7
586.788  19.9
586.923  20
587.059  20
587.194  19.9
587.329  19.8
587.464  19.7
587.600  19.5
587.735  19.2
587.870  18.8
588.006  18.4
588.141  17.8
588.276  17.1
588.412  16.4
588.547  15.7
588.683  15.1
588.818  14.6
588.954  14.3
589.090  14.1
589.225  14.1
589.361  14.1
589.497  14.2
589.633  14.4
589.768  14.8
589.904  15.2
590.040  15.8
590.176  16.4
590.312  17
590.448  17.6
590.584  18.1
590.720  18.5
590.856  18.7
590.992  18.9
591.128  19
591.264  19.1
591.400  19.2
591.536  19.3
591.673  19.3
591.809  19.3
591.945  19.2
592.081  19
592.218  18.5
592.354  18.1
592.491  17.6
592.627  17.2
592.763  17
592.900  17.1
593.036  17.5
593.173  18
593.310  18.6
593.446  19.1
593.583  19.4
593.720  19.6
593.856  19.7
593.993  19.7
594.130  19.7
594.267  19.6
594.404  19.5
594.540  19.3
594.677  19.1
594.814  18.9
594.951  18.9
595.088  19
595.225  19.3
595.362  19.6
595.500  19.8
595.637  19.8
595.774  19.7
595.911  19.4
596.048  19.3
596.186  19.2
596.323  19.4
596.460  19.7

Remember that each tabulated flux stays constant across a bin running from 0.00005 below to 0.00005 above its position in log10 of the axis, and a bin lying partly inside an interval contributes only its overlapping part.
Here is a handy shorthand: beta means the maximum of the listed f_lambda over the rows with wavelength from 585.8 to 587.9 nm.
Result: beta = 20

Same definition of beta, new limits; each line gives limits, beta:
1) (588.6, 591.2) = 19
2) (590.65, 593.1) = 19.3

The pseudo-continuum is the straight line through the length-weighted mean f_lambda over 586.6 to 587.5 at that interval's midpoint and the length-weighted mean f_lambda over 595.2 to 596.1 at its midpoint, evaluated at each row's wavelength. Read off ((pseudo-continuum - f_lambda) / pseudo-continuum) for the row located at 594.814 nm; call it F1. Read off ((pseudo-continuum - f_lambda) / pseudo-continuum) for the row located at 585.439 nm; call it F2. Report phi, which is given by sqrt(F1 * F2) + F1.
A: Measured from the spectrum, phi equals 0.08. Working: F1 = 0.04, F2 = 0.051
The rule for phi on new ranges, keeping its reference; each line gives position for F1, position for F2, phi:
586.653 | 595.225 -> 0.02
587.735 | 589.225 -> 0.13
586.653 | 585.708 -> 0.03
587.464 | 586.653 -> 0.02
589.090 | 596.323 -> 0.33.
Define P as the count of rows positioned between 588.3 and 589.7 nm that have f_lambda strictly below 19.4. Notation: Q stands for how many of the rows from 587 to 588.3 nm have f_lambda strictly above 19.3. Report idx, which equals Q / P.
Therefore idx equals 0.50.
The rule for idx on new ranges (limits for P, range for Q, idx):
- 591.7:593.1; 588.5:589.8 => 0.00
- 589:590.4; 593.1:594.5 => 0.70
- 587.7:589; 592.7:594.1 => 0.40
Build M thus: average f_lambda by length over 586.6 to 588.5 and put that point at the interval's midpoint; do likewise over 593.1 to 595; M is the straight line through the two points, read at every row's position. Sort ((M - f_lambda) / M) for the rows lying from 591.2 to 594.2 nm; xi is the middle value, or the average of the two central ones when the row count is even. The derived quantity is 0.003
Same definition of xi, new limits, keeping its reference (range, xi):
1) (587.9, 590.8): 0.174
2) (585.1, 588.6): -0.008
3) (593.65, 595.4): -0.014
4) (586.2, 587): -0.035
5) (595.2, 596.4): -0.006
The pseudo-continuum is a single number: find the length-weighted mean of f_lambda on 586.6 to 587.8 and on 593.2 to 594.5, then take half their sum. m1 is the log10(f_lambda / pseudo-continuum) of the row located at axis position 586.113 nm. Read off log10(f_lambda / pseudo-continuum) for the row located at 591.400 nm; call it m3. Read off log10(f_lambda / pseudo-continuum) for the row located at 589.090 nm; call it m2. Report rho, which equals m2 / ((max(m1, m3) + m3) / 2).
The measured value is 17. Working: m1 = -0.02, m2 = -0.142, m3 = -0.01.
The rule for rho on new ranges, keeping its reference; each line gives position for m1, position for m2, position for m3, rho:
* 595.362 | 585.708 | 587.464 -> -8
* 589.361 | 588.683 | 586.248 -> 9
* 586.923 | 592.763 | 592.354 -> 5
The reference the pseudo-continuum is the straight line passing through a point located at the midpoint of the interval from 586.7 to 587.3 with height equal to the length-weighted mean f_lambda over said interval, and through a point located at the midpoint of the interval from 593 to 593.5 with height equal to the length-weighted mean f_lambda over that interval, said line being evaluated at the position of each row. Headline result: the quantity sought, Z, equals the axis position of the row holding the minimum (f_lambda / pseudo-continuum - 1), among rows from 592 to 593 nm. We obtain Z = 592.763 nm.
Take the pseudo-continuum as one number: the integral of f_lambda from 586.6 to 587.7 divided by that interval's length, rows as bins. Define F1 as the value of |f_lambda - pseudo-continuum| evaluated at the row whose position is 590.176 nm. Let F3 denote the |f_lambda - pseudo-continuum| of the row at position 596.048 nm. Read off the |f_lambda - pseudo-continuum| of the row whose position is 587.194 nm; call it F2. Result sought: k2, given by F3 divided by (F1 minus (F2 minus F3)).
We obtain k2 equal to 0.1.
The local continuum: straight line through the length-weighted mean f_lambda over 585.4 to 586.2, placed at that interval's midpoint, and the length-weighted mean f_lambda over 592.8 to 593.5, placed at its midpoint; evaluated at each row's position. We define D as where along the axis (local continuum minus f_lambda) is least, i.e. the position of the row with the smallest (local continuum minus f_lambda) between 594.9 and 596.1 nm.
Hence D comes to 595.637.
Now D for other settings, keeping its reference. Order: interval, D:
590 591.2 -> 591.128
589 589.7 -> 589.633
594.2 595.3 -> 594.267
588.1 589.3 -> 588.141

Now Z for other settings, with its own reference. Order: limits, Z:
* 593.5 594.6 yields 593.583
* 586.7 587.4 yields 586.788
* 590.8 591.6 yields 590.856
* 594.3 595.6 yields 594.814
